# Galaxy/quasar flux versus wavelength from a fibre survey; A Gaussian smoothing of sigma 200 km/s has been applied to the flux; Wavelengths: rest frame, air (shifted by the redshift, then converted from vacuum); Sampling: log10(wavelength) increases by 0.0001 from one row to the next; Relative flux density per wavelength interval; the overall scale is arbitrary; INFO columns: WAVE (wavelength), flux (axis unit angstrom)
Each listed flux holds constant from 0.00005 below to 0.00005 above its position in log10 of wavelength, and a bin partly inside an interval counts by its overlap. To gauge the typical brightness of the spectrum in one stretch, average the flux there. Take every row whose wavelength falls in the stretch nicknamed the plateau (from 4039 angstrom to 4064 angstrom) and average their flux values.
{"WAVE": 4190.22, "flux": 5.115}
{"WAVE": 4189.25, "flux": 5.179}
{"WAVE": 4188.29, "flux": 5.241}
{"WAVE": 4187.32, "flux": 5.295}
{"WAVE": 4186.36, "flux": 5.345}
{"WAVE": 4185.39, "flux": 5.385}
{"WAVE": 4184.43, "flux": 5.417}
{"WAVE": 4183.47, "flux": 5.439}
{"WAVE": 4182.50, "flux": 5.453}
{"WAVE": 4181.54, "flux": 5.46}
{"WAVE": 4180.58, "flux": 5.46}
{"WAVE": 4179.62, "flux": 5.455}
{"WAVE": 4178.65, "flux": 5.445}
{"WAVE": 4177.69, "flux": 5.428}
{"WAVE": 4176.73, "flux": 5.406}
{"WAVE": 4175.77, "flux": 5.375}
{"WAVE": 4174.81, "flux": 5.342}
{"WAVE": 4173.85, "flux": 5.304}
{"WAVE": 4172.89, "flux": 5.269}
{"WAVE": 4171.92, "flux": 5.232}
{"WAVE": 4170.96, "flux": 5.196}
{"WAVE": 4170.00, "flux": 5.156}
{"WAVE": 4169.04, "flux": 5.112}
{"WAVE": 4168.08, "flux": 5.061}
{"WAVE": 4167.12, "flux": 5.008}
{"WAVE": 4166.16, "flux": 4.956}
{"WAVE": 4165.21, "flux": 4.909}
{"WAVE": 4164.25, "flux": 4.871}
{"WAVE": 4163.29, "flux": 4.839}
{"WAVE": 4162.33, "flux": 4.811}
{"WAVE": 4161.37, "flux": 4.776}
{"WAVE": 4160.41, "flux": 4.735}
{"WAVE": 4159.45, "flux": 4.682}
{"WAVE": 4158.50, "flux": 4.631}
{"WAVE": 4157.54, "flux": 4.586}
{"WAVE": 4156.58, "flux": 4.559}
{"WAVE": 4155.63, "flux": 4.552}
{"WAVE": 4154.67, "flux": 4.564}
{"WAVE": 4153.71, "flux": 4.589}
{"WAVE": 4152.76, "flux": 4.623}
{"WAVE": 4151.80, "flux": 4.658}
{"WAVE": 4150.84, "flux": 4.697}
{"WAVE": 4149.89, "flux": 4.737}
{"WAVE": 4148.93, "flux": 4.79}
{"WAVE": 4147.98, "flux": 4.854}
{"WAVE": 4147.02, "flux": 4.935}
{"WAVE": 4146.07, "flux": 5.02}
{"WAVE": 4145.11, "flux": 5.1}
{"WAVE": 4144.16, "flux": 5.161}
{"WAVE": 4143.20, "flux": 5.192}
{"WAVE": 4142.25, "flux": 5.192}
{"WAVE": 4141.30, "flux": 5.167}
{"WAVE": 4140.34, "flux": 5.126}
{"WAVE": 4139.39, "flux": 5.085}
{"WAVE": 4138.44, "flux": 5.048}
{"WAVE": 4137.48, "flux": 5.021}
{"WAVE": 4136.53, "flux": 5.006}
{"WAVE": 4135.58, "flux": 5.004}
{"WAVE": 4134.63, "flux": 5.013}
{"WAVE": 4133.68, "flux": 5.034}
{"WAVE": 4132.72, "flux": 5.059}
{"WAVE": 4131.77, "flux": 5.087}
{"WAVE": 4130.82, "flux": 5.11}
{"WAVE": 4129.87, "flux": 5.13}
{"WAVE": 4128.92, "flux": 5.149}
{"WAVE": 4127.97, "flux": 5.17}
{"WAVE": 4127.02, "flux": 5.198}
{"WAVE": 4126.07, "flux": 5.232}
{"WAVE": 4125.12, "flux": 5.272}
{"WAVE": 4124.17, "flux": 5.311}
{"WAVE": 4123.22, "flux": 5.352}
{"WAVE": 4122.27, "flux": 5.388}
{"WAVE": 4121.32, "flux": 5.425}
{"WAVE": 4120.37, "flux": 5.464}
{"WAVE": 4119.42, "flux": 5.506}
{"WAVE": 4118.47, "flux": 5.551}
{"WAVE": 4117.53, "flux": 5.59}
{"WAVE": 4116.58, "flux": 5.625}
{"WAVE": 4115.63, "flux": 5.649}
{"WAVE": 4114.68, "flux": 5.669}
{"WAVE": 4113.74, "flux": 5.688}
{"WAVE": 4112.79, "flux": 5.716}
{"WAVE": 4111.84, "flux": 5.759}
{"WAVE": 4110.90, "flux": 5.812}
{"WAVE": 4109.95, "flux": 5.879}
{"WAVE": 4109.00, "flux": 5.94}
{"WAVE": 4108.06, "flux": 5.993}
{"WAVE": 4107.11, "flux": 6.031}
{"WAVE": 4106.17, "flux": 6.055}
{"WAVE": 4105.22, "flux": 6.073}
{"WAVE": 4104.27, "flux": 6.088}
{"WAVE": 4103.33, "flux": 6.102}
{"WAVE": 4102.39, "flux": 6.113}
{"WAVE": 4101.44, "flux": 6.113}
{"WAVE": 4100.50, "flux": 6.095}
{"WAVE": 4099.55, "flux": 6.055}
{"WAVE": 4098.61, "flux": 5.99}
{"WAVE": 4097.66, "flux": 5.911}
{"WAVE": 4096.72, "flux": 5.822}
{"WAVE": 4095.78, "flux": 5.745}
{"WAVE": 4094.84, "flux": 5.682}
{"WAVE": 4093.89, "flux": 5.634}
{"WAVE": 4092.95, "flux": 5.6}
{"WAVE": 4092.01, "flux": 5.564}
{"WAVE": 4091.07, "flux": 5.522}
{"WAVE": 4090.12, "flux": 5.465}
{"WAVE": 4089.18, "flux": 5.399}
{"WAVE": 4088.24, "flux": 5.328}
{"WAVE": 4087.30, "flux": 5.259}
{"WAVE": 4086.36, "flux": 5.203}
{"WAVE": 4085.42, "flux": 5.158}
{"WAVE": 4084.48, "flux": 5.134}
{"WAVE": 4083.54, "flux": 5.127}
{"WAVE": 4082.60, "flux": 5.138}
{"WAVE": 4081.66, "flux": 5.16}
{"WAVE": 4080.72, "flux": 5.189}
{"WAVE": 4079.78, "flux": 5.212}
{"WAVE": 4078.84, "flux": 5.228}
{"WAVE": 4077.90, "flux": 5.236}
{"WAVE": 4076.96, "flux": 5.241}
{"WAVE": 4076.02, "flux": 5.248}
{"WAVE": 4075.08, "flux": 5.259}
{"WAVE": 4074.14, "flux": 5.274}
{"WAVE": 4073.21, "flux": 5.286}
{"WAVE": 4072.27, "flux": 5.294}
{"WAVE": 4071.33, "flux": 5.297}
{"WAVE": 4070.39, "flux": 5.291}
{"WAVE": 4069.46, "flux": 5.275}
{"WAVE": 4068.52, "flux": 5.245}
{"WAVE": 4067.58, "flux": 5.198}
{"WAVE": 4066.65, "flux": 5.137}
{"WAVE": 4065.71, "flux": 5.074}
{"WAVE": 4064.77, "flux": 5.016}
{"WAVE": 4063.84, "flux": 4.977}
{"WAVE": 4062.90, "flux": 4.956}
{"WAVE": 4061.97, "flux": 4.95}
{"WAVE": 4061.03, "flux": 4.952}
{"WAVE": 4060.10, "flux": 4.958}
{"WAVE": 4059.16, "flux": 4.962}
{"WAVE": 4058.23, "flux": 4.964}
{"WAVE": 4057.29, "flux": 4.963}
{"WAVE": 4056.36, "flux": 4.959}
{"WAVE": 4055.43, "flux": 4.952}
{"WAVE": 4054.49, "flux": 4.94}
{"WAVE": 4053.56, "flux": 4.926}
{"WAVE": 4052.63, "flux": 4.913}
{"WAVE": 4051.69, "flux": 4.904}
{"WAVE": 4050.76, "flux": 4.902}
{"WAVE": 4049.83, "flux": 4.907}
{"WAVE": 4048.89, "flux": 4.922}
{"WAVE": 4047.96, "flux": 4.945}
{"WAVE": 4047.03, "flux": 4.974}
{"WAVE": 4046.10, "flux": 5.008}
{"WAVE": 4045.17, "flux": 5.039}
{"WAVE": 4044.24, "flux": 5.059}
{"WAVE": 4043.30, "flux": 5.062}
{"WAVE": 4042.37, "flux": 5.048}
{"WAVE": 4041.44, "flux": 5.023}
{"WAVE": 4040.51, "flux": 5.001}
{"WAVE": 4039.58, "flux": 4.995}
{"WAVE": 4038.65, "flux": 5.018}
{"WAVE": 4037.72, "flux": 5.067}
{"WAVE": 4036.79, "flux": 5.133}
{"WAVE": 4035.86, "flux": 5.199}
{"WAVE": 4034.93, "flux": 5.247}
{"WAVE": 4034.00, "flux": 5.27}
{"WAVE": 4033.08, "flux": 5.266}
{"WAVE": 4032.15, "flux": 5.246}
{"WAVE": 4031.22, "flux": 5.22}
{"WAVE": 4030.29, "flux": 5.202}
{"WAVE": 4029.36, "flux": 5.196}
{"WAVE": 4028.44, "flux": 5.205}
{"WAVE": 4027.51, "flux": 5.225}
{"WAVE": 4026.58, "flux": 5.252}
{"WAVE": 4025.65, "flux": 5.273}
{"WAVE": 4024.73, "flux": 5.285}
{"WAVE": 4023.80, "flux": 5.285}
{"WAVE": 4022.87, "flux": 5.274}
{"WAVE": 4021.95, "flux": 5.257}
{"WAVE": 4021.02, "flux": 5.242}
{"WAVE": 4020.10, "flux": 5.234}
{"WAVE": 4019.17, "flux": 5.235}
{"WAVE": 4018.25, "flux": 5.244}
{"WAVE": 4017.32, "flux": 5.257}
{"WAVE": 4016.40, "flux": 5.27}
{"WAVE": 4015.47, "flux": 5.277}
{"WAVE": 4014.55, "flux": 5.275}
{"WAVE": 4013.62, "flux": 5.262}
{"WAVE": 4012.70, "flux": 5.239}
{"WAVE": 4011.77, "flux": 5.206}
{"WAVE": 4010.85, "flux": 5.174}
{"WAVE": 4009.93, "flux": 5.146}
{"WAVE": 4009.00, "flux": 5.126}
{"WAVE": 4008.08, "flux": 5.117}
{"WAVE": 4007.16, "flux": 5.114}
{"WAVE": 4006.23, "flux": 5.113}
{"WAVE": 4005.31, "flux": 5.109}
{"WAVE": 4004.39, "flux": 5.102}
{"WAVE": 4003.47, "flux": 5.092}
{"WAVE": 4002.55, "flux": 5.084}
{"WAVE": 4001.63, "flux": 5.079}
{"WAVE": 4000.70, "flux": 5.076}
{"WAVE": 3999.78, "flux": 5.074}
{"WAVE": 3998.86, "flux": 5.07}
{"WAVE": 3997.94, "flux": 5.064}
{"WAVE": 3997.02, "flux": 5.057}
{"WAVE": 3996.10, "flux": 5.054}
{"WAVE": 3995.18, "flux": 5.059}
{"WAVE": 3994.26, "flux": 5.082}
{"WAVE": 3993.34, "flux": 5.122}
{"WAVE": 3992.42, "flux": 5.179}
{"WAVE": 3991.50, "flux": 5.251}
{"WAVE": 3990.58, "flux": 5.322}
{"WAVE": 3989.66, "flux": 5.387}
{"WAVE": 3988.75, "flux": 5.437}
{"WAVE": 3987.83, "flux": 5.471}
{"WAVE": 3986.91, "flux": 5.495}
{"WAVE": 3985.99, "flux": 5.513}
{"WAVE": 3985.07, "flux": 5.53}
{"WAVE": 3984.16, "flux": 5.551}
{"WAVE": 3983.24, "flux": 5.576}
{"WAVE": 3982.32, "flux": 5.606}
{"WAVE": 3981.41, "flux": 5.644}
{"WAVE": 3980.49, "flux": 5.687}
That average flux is 4.97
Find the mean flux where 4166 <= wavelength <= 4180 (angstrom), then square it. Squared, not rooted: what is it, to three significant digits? 27.6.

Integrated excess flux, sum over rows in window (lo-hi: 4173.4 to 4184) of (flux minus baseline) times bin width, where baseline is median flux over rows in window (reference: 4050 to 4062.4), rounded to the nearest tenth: 4.9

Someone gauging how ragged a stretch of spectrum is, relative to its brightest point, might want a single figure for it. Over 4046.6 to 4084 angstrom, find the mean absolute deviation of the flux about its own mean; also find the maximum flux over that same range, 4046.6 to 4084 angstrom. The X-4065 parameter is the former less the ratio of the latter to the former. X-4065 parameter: -38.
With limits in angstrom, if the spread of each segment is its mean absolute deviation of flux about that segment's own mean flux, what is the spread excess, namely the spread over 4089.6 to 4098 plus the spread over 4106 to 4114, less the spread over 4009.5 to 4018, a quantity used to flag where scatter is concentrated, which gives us 0.19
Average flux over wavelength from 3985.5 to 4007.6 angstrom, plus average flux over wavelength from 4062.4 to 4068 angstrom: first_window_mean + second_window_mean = 10.2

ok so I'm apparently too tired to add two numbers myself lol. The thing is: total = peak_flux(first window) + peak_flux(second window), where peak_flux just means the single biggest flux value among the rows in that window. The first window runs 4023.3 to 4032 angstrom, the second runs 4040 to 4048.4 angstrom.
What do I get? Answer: 10.3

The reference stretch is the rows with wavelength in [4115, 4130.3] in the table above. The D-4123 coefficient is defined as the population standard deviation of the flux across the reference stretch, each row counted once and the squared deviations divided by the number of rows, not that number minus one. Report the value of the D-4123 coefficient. 0.17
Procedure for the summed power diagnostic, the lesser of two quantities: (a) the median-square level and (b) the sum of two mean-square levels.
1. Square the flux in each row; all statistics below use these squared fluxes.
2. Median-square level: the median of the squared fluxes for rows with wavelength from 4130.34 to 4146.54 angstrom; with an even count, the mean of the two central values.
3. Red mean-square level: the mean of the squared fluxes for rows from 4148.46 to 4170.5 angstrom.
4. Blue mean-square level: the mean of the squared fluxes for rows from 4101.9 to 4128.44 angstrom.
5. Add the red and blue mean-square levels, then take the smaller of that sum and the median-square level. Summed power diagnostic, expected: 25.9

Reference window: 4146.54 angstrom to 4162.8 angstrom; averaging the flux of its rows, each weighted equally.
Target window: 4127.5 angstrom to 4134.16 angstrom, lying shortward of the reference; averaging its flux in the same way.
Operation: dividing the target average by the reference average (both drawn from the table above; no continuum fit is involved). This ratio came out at 1.09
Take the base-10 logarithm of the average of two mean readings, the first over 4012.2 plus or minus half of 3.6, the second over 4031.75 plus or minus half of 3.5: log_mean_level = 0.718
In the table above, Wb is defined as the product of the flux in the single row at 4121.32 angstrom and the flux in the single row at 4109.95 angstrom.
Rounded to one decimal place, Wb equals 31.9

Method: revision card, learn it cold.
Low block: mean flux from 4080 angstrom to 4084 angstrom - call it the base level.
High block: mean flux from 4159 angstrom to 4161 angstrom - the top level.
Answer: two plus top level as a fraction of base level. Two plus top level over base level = 2.91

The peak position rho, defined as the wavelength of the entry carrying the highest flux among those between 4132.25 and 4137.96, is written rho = 4132.72 angstrom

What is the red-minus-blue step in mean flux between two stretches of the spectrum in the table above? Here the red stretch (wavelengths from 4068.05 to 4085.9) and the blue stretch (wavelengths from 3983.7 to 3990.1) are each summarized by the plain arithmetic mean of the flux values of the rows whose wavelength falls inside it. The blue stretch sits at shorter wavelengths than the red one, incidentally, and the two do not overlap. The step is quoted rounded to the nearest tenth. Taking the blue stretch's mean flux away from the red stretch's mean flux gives -0.3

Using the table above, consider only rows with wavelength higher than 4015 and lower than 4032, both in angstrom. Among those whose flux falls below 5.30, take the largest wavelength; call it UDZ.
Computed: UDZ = 4031.22 angstrom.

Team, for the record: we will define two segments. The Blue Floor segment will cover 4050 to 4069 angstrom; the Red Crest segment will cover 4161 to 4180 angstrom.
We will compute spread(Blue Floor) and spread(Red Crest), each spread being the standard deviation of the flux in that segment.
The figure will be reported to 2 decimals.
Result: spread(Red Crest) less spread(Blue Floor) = 0.13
